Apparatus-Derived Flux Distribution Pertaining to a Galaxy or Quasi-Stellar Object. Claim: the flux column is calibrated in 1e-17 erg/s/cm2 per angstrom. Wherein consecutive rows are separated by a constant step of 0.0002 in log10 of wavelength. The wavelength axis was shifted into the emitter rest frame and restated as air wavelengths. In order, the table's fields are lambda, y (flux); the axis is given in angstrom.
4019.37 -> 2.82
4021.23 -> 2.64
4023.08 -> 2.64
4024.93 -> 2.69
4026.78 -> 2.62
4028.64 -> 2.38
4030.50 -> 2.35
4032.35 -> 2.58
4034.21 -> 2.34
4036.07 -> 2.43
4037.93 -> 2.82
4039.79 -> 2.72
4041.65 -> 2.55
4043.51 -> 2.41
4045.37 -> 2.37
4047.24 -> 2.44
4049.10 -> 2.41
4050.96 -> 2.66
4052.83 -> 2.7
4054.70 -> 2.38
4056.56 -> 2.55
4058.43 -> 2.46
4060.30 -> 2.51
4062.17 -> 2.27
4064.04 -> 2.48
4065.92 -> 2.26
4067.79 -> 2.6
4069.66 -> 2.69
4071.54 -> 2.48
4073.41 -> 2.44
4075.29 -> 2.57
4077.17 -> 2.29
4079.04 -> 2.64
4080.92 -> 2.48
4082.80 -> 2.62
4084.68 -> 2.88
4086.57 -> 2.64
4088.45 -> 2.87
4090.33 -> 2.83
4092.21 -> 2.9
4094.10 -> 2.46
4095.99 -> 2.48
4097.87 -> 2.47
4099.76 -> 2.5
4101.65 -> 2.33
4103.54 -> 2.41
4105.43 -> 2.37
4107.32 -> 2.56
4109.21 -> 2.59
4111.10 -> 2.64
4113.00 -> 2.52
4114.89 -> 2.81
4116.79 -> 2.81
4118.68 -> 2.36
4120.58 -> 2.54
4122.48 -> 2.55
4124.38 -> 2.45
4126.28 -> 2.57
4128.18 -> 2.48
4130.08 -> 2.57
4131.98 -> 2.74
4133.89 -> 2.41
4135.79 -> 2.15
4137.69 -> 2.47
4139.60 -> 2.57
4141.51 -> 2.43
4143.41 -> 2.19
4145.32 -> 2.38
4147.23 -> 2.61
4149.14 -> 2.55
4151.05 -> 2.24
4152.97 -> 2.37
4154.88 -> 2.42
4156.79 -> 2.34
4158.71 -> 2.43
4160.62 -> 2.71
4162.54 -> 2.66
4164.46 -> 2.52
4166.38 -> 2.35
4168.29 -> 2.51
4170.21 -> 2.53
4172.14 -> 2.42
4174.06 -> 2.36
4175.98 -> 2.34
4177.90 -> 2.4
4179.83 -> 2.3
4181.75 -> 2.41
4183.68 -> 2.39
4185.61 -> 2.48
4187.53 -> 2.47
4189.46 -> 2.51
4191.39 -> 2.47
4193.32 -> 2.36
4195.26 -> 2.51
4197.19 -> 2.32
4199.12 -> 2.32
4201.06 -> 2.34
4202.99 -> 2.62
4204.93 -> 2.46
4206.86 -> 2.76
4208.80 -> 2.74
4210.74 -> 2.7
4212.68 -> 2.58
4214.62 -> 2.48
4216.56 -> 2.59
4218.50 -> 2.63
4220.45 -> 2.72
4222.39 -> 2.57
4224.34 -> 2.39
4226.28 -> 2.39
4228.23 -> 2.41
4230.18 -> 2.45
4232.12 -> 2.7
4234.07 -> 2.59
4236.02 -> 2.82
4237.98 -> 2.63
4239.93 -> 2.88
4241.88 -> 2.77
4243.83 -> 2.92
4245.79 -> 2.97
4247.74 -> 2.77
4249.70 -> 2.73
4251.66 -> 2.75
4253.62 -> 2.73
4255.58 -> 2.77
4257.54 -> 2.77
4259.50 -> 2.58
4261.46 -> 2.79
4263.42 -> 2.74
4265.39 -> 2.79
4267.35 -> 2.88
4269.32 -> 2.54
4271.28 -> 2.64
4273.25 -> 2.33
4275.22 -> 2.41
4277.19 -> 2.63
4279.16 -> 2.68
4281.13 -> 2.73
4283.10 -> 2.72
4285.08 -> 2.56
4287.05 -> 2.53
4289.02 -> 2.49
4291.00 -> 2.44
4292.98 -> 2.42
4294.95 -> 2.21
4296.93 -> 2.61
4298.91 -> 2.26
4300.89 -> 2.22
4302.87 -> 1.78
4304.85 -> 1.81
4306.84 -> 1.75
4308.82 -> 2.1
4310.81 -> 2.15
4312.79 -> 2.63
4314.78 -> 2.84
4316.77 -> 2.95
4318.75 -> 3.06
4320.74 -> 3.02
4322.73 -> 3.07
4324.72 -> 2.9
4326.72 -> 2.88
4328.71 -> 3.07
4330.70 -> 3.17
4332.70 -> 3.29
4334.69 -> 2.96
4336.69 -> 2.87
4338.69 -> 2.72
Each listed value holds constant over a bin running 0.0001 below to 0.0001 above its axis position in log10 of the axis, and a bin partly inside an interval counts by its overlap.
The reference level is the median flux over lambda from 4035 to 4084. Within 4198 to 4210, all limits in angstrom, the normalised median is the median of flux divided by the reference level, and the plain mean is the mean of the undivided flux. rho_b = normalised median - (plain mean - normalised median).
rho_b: -0.49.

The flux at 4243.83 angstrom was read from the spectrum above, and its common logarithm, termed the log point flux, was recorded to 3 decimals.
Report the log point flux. 0.465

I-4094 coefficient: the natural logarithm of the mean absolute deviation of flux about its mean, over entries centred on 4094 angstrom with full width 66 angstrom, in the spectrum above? -2.00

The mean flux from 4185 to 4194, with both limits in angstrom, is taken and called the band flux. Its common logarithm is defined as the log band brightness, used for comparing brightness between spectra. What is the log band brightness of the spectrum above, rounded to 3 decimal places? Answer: 0.391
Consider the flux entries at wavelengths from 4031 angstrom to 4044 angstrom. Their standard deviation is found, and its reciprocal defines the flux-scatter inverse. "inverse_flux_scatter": 6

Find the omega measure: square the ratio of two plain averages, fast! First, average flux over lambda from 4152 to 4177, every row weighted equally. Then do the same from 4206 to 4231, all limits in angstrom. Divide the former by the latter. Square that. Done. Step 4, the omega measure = 0.92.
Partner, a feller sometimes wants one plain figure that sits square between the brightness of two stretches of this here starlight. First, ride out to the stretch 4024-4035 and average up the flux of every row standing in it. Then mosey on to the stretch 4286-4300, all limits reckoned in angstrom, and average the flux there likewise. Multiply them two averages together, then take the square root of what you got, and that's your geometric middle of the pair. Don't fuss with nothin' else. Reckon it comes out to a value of 2.46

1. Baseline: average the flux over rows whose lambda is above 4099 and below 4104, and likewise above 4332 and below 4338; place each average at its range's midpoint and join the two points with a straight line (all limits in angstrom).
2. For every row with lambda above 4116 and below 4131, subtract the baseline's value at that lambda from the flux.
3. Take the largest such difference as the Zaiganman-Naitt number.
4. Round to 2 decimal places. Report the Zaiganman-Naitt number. 0.36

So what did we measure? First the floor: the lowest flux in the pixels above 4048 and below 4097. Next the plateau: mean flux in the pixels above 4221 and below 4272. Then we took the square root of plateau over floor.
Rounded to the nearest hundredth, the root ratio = 1.09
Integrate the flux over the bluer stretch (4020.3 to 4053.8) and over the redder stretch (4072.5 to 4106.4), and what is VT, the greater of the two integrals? 87.0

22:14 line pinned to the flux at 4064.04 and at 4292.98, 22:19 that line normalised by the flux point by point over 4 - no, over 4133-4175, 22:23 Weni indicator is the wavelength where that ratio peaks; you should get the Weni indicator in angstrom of 4135.79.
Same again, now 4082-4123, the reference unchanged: 4101.65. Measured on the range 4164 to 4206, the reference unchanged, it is 4179.83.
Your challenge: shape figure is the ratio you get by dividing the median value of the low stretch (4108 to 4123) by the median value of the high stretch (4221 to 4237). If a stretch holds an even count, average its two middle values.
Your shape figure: 1.02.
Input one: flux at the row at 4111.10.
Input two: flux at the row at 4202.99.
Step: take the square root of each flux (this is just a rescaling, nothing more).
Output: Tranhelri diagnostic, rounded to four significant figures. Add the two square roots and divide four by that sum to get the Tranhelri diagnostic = 1.233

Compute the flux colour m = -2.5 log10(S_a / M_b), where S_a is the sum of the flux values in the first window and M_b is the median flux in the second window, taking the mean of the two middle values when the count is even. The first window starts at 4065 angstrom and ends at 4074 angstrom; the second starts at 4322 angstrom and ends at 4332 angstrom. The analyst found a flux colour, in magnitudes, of -1.52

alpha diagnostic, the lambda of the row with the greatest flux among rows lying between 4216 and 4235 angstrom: 4220.45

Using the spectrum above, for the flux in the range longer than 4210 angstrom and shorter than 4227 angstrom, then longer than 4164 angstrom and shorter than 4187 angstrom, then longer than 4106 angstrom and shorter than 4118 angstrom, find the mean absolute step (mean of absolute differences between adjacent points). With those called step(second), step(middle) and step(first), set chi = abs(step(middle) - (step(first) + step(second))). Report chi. 0.11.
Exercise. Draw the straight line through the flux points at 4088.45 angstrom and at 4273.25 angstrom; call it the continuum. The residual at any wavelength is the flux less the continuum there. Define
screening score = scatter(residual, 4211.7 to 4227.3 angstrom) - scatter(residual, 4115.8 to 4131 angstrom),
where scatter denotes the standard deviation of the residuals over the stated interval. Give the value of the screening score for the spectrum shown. -0.02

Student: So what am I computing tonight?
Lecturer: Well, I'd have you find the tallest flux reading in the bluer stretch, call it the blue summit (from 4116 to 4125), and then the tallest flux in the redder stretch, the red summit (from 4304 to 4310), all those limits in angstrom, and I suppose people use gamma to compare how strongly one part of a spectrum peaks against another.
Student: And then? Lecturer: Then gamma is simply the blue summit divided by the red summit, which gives 1.34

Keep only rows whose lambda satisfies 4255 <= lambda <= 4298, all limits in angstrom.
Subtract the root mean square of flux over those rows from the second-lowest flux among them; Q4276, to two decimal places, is -0.28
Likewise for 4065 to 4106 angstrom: -0.27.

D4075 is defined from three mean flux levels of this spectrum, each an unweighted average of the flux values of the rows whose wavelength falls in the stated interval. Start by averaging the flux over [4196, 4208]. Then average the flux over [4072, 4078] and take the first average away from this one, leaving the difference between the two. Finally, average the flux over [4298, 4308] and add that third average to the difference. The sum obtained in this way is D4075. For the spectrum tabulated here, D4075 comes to 1.9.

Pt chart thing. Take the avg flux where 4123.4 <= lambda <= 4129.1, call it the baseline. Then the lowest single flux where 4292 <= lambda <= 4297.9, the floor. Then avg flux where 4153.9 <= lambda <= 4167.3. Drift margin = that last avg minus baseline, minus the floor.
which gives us -2.22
